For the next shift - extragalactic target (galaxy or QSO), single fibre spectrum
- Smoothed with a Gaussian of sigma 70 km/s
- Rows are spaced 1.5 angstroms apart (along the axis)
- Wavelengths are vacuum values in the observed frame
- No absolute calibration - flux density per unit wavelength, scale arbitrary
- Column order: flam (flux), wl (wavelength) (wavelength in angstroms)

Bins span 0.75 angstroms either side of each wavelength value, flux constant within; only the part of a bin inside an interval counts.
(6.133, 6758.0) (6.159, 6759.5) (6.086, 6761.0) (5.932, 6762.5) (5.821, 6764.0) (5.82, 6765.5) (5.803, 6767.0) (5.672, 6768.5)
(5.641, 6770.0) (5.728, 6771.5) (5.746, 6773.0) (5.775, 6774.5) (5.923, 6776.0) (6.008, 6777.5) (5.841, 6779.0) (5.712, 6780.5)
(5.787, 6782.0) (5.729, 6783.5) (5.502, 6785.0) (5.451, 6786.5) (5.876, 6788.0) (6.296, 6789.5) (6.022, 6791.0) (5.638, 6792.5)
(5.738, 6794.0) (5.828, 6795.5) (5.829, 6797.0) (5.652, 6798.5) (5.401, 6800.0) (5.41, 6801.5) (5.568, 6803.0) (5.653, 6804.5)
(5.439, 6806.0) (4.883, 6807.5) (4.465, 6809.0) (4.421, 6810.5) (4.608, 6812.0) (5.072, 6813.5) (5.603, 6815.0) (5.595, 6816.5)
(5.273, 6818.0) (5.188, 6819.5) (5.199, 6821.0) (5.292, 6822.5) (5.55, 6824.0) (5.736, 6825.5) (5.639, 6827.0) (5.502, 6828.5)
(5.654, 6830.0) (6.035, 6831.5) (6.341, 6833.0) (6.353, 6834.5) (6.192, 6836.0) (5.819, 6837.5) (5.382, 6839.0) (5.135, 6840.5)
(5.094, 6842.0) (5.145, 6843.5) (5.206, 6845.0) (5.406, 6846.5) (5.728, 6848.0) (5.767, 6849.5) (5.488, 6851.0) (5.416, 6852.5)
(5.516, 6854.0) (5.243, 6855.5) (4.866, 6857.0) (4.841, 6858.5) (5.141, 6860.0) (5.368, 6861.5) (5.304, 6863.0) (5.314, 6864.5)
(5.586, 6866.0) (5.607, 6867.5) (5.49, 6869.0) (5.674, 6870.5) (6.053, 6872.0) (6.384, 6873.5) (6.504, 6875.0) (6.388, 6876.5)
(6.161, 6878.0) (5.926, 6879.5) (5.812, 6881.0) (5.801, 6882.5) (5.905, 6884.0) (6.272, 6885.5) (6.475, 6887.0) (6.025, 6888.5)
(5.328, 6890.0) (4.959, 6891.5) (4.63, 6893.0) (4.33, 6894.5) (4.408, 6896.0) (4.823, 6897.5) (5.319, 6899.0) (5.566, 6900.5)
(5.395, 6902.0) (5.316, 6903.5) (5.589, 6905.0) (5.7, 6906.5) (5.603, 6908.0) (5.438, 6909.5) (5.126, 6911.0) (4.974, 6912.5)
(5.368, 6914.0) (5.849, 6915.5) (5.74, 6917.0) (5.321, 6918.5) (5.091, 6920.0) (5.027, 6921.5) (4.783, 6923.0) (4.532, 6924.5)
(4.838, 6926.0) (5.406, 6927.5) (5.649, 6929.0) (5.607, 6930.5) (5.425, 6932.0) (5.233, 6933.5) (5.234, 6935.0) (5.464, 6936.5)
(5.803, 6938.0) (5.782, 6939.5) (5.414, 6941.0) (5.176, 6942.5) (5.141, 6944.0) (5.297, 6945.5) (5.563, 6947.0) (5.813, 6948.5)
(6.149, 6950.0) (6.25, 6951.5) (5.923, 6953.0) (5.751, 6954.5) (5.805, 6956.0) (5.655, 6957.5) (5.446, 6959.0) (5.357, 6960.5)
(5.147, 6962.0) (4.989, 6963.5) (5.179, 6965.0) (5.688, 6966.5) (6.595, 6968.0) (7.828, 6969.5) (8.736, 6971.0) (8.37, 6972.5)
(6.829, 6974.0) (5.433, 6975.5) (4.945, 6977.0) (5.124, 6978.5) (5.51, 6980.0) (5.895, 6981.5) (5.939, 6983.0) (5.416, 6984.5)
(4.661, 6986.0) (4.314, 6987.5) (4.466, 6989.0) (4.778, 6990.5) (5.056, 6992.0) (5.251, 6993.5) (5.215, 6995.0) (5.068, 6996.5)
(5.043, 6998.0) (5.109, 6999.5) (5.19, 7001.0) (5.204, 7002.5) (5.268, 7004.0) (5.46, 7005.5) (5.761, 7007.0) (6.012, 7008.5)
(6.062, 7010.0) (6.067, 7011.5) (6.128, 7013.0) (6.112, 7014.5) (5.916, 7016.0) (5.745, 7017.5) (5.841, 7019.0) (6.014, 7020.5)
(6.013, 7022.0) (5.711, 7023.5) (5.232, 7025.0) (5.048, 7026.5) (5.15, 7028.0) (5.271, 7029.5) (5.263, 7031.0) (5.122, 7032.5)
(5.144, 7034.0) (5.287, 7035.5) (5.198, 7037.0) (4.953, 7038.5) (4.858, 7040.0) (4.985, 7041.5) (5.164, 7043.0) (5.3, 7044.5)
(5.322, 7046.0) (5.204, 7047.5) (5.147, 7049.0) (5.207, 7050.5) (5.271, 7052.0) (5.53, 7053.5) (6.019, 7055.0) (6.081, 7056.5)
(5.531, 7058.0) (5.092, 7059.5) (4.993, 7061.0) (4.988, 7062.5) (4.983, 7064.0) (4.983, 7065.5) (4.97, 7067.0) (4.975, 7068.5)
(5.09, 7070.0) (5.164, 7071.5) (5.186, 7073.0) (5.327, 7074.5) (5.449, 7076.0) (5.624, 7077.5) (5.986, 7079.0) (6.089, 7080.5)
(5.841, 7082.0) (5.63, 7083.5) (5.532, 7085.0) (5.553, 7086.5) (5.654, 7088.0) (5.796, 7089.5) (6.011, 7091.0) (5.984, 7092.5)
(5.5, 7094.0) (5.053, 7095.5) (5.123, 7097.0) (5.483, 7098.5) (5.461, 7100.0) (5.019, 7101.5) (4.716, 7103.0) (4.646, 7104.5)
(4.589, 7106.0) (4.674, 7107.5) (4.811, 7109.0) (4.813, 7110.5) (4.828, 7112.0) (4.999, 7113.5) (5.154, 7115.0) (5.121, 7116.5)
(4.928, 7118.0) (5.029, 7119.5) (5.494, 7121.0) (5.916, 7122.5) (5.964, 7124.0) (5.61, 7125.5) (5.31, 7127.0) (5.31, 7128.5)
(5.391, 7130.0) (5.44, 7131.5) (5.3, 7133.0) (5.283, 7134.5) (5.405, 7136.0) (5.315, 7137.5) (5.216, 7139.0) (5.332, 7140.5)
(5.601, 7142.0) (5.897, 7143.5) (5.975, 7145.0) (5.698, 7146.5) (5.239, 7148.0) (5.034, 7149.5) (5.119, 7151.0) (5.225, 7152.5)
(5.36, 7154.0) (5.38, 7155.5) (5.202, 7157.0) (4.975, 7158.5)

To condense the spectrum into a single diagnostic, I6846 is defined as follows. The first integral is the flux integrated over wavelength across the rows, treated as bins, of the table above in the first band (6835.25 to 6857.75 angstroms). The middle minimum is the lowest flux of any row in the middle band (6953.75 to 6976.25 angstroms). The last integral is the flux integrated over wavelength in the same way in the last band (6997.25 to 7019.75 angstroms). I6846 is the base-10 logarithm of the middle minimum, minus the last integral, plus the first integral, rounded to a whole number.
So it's -5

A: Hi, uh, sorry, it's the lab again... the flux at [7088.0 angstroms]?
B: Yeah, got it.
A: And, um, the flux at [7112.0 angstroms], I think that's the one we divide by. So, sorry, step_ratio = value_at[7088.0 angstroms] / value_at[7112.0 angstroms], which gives 1.17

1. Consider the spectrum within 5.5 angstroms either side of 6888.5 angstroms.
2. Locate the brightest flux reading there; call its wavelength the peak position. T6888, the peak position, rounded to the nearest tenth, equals 6887.0 angstroms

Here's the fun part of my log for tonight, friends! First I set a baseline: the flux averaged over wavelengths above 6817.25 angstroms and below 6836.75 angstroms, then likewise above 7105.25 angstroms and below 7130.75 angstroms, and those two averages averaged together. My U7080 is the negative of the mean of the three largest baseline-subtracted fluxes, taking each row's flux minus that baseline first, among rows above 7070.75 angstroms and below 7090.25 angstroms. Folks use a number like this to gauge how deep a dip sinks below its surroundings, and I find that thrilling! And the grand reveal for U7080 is -0.54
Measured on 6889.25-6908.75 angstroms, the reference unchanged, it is -0.20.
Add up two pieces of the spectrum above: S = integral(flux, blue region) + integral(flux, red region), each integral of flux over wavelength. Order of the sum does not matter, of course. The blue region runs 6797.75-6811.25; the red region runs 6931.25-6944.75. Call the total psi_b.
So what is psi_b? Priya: 143.3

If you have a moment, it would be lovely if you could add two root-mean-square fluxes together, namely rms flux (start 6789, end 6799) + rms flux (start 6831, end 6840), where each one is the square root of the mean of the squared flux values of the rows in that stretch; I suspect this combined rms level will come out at 11.9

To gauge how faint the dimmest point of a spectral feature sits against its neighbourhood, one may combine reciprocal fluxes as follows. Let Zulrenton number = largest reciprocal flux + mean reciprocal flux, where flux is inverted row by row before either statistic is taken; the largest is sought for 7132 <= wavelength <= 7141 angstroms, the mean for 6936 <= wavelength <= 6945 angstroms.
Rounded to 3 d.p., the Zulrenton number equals 0.375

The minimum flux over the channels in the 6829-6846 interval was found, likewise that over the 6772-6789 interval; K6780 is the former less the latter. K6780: -0.4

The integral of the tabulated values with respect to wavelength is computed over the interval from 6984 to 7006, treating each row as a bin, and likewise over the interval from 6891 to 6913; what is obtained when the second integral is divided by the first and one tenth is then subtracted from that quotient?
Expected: 0.92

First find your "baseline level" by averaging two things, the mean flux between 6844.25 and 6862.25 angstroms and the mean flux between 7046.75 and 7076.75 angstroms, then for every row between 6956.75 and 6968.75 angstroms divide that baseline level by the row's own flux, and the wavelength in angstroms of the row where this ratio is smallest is 6968.0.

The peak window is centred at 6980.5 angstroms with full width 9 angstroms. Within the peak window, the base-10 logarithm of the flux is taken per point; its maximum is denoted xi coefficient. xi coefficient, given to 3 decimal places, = 0.774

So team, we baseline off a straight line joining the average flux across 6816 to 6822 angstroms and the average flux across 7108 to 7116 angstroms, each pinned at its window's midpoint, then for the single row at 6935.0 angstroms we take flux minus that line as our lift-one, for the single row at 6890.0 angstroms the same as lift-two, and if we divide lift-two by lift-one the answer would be 1.4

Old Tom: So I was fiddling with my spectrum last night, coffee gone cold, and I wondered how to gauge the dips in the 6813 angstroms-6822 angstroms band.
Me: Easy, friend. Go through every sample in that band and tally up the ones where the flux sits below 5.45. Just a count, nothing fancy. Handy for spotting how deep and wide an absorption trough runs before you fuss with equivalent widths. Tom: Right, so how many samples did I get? 4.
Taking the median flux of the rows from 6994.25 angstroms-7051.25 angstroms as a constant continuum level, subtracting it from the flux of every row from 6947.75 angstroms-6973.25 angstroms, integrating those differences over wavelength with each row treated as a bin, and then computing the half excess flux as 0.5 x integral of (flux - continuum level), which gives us 11.6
